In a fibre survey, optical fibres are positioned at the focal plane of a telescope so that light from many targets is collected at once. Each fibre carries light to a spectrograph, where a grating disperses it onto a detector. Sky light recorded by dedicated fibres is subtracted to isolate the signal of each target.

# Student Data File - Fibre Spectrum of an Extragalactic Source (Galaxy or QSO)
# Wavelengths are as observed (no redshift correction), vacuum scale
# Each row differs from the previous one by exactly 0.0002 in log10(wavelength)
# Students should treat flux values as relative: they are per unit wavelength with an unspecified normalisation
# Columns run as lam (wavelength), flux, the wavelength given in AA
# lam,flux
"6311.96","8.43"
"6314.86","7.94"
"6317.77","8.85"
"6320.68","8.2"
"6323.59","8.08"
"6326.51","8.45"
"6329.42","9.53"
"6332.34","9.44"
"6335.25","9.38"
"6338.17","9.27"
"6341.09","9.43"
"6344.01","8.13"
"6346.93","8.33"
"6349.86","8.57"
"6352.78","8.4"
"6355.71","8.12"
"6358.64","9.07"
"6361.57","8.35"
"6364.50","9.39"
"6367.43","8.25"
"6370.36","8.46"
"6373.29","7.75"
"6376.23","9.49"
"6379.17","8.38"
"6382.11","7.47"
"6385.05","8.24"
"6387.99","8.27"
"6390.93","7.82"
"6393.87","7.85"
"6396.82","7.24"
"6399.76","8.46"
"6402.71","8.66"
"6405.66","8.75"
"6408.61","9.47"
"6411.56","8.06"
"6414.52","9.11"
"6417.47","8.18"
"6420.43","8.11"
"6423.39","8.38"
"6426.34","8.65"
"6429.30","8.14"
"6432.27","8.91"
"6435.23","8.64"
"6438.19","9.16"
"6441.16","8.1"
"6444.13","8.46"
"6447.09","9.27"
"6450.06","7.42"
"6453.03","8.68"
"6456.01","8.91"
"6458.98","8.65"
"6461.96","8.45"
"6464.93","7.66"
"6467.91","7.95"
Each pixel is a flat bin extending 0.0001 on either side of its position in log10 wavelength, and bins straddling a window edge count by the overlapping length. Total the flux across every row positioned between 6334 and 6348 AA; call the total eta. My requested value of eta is 45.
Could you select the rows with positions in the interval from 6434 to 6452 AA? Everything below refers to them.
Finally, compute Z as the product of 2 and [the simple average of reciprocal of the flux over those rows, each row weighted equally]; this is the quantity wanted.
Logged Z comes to 0.236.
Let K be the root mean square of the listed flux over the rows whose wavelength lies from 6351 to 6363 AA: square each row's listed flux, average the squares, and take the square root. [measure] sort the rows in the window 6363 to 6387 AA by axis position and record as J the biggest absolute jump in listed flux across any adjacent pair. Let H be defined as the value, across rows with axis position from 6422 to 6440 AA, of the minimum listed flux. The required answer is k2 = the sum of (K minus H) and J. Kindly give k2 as 2.1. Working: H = 8.14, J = 1.74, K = 8.49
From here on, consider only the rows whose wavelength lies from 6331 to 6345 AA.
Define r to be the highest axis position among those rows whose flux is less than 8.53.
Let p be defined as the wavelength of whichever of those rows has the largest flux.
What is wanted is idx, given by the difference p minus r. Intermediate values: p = 6332.34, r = 6344.01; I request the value -11.7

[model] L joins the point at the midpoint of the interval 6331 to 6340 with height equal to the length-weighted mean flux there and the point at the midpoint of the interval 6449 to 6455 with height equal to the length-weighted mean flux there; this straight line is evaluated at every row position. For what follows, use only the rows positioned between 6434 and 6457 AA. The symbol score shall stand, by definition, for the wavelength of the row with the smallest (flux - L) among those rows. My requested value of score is 6450.06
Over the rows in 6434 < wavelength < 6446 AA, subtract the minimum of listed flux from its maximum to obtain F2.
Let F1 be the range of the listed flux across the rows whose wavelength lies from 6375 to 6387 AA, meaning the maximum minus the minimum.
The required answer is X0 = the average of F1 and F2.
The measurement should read 1.5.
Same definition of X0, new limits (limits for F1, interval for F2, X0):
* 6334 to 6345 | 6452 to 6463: 0.9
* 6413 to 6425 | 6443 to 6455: 1.4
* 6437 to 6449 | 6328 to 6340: 0.7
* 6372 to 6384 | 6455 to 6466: 1.6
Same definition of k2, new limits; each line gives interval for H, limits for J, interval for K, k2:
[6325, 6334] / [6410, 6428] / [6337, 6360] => 1.3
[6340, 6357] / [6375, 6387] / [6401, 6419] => 1.7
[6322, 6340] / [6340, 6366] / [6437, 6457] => 1.8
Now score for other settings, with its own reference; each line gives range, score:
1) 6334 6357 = 6344.01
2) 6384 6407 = 6396.82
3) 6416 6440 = 6420.43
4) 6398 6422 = 6411.56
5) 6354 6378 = 6373.29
